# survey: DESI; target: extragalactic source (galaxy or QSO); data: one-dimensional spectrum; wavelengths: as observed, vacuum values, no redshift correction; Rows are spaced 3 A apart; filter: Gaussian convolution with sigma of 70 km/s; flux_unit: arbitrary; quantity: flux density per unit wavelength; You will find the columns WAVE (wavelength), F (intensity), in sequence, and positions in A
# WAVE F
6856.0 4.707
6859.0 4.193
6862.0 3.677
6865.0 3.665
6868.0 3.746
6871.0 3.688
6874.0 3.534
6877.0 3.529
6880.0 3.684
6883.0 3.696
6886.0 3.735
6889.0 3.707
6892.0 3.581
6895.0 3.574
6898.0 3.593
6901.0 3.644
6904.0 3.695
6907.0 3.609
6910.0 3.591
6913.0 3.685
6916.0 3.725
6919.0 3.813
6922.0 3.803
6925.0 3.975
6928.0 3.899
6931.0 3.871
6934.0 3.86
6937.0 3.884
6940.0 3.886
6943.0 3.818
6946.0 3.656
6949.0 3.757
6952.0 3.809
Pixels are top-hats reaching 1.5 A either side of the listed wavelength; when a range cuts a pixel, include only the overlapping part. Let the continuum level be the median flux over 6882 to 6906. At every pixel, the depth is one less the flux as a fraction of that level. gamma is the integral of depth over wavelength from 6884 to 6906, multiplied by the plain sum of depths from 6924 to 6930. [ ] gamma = -0.019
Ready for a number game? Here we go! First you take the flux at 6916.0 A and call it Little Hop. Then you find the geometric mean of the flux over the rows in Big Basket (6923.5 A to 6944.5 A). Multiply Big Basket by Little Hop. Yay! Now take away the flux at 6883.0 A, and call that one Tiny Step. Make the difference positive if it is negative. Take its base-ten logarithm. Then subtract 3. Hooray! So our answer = -1.968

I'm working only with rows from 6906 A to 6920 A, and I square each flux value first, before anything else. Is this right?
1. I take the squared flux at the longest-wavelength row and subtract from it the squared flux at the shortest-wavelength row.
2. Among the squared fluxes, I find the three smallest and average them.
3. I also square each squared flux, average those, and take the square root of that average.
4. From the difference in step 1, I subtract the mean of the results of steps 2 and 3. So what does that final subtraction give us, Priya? -11.9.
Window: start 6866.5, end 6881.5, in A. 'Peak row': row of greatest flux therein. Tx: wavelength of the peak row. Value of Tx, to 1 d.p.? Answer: 6868.0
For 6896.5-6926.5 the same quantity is 6925.0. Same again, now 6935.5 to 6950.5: 6940.0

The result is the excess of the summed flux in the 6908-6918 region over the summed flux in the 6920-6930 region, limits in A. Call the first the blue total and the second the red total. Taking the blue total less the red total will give -0.68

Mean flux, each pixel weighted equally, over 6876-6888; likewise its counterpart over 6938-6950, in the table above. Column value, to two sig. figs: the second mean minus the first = 0.12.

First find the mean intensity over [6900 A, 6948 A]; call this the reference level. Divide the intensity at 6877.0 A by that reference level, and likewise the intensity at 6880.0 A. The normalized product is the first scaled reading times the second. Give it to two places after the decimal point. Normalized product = 0.91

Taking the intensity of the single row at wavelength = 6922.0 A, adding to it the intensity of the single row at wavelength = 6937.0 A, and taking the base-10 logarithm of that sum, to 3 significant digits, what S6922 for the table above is 0.886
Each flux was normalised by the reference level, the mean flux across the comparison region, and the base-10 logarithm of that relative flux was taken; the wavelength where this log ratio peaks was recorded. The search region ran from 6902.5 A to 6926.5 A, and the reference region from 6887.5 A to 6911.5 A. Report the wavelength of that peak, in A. 6925.0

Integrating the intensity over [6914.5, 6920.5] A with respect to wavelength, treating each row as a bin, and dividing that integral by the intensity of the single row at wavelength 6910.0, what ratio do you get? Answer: 6.30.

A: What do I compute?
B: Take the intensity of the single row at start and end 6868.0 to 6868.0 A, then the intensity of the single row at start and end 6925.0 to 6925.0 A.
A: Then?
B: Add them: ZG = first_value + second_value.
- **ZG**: 7.72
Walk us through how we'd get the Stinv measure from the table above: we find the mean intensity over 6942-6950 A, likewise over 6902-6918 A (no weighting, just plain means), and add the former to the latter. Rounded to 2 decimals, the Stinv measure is 7.40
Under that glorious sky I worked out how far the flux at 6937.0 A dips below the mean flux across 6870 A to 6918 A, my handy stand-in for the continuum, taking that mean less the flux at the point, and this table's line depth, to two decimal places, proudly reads -0.24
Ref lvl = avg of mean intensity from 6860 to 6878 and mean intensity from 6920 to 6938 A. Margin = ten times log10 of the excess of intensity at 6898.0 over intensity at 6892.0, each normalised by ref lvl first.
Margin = -25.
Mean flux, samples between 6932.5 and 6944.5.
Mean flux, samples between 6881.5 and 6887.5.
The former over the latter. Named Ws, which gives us 1.039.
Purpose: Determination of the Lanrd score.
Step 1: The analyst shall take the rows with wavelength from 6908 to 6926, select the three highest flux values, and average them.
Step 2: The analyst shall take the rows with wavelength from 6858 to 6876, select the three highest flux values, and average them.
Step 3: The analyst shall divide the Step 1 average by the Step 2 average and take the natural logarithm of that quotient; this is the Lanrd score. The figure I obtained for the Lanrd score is -0.003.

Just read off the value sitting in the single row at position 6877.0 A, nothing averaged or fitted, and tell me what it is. 3.529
